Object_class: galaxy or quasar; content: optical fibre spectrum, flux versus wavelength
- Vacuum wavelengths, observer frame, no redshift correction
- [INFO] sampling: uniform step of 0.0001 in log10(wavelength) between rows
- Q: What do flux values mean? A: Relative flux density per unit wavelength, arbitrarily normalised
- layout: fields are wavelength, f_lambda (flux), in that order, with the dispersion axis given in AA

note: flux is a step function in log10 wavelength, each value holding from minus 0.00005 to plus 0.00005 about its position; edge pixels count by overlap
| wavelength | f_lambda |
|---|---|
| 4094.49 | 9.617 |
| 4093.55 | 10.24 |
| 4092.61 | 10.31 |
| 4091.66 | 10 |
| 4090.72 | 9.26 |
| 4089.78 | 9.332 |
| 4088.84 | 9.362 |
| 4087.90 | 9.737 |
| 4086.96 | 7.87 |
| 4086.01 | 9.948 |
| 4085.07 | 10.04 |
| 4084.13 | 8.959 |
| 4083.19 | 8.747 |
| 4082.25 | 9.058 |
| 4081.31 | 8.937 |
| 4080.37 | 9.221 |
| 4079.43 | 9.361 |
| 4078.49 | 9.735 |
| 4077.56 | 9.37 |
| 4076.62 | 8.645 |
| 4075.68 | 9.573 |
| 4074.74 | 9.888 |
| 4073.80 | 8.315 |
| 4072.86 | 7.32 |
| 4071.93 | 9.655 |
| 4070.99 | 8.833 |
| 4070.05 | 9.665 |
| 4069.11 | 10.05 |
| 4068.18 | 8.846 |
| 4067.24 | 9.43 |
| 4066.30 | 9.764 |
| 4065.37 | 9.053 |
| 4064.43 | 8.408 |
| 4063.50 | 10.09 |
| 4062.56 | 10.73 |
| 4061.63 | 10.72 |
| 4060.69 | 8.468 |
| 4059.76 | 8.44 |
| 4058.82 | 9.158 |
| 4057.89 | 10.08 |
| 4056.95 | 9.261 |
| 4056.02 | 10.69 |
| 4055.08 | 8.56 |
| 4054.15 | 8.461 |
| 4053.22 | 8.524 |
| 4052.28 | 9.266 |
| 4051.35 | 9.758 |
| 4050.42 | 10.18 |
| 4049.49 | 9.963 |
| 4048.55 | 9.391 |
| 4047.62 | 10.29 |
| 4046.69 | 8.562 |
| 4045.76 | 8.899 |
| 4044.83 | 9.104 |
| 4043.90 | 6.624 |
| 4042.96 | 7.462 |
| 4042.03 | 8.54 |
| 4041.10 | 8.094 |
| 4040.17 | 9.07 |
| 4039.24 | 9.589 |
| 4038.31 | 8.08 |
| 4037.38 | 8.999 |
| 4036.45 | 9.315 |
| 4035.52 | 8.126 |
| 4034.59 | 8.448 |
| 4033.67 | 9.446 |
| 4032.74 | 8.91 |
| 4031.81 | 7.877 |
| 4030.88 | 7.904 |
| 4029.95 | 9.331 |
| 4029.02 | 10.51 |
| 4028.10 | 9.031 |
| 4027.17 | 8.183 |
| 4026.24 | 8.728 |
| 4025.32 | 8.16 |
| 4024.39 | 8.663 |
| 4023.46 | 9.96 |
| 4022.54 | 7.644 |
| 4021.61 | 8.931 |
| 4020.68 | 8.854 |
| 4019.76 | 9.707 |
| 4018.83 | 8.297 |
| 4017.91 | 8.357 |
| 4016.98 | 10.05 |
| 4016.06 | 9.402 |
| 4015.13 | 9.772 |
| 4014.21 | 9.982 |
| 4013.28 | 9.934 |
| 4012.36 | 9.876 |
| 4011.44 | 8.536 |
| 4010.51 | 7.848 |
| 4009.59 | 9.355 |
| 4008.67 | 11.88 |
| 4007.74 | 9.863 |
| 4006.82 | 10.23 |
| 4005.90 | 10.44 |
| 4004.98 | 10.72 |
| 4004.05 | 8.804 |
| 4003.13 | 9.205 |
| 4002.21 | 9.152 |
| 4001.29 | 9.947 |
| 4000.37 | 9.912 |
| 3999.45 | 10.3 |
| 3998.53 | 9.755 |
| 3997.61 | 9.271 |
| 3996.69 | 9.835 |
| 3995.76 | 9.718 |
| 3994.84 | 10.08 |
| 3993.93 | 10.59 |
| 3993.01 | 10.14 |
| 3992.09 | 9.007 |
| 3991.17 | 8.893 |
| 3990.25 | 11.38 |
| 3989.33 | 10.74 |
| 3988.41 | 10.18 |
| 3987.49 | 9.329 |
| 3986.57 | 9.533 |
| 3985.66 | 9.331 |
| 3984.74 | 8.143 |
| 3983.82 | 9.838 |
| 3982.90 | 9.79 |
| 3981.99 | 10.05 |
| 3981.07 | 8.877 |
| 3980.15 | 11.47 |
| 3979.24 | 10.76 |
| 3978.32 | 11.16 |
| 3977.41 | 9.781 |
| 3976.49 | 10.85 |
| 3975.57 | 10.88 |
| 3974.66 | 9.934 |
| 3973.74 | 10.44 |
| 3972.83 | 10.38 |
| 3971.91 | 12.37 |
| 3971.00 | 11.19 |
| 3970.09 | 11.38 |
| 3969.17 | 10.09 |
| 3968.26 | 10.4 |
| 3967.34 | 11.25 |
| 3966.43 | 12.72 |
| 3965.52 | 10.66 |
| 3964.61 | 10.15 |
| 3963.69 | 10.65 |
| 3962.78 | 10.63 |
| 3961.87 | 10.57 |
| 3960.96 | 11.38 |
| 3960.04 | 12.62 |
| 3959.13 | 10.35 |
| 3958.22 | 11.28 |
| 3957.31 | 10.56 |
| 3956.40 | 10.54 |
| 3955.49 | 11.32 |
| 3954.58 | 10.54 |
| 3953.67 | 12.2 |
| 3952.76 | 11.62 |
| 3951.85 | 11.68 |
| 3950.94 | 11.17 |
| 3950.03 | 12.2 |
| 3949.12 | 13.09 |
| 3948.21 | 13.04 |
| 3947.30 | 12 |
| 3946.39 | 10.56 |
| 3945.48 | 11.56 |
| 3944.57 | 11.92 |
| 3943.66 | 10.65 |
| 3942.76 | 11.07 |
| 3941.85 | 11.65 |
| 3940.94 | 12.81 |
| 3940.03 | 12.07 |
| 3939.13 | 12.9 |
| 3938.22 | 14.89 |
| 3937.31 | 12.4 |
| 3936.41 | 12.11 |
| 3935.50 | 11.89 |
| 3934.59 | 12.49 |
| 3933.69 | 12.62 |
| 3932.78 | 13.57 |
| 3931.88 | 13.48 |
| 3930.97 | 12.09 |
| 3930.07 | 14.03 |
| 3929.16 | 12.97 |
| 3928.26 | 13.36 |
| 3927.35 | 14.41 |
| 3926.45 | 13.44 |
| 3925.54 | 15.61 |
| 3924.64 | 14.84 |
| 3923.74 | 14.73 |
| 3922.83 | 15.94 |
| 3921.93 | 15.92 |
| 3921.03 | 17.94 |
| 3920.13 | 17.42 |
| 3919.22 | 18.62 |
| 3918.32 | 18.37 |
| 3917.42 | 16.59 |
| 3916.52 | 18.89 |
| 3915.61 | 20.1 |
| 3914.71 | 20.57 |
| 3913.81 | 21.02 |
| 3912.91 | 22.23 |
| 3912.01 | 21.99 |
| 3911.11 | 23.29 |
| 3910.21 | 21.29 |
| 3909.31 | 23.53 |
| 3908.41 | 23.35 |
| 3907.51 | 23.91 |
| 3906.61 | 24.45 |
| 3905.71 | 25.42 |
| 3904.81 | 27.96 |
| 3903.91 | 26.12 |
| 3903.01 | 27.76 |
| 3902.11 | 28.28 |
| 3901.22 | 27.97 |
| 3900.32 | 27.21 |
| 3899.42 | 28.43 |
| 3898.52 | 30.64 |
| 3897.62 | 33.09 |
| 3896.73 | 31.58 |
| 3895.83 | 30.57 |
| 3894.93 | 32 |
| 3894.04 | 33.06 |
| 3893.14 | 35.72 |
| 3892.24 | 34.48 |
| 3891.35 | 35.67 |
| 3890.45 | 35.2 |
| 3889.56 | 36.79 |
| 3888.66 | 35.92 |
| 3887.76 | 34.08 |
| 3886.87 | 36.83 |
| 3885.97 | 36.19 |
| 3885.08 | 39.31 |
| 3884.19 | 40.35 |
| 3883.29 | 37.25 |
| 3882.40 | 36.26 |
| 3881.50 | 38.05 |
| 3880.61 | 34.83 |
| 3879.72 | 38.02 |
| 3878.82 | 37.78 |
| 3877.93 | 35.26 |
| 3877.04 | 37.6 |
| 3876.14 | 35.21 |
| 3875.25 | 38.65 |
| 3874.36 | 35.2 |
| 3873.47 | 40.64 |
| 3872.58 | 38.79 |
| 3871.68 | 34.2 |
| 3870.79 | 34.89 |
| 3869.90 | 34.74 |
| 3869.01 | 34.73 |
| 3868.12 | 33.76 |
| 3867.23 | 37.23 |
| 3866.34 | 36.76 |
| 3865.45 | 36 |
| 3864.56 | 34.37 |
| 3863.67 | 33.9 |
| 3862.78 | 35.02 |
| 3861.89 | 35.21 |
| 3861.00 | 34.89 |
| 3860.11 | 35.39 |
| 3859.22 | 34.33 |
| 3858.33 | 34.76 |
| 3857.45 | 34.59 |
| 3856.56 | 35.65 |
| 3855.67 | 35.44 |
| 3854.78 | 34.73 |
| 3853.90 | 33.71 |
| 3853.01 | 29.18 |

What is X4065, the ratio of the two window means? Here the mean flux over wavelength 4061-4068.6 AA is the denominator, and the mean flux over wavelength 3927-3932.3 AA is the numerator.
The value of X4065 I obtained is 1.39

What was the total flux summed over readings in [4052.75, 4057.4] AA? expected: 45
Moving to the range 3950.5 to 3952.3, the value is 23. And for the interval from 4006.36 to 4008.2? 20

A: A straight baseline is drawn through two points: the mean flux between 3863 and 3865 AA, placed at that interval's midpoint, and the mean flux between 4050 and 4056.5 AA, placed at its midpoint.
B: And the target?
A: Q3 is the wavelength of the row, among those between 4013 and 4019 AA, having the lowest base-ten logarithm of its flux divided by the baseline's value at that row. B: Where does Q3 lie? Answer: 4017.91 AA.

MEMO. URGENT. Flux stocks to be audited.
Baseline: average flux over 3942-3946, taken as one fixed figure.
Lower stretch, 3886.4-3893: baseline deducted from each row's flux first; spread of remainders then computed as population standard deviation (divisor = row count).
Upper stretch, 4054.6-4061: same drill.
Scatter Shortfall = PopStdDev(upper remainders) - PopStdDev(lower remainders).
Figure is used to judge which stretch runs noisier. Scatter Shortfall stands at -0.2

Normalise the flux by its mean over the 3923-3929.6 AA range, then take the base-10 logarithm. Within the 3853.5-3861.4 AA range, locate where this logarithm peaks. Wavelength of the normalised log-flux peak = 3856.56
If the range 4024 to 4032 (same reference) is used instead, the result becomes 4029.02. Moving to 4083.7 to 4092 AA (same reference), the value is 4085.07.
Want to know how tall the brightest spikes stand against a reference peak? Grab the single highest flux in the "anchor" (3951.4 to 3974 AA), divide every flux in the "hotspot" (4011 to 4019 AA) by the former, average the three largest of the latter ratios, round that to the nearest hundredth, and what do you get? 0.79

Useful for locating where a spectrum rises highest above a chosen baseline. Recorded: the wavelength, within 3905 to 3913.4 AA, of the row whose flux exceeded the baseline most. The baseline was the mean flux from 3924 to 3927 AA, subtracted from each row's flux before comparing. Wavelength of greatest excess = 3905.71 AA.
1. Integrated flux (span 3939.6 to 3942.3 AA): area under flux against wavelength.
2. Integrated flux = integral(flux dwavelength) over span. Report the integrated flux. 33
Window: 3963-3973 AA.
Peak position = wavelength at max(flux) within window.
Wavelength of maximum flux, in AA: 3966.43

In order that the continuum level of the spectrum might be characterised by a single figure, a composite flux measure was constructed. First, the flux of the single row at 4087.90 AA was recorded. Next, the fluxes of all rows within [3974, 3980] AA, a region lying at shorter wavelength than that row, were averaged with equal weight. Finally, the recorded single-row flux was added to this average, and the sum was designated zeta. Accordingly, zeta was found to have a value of 20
